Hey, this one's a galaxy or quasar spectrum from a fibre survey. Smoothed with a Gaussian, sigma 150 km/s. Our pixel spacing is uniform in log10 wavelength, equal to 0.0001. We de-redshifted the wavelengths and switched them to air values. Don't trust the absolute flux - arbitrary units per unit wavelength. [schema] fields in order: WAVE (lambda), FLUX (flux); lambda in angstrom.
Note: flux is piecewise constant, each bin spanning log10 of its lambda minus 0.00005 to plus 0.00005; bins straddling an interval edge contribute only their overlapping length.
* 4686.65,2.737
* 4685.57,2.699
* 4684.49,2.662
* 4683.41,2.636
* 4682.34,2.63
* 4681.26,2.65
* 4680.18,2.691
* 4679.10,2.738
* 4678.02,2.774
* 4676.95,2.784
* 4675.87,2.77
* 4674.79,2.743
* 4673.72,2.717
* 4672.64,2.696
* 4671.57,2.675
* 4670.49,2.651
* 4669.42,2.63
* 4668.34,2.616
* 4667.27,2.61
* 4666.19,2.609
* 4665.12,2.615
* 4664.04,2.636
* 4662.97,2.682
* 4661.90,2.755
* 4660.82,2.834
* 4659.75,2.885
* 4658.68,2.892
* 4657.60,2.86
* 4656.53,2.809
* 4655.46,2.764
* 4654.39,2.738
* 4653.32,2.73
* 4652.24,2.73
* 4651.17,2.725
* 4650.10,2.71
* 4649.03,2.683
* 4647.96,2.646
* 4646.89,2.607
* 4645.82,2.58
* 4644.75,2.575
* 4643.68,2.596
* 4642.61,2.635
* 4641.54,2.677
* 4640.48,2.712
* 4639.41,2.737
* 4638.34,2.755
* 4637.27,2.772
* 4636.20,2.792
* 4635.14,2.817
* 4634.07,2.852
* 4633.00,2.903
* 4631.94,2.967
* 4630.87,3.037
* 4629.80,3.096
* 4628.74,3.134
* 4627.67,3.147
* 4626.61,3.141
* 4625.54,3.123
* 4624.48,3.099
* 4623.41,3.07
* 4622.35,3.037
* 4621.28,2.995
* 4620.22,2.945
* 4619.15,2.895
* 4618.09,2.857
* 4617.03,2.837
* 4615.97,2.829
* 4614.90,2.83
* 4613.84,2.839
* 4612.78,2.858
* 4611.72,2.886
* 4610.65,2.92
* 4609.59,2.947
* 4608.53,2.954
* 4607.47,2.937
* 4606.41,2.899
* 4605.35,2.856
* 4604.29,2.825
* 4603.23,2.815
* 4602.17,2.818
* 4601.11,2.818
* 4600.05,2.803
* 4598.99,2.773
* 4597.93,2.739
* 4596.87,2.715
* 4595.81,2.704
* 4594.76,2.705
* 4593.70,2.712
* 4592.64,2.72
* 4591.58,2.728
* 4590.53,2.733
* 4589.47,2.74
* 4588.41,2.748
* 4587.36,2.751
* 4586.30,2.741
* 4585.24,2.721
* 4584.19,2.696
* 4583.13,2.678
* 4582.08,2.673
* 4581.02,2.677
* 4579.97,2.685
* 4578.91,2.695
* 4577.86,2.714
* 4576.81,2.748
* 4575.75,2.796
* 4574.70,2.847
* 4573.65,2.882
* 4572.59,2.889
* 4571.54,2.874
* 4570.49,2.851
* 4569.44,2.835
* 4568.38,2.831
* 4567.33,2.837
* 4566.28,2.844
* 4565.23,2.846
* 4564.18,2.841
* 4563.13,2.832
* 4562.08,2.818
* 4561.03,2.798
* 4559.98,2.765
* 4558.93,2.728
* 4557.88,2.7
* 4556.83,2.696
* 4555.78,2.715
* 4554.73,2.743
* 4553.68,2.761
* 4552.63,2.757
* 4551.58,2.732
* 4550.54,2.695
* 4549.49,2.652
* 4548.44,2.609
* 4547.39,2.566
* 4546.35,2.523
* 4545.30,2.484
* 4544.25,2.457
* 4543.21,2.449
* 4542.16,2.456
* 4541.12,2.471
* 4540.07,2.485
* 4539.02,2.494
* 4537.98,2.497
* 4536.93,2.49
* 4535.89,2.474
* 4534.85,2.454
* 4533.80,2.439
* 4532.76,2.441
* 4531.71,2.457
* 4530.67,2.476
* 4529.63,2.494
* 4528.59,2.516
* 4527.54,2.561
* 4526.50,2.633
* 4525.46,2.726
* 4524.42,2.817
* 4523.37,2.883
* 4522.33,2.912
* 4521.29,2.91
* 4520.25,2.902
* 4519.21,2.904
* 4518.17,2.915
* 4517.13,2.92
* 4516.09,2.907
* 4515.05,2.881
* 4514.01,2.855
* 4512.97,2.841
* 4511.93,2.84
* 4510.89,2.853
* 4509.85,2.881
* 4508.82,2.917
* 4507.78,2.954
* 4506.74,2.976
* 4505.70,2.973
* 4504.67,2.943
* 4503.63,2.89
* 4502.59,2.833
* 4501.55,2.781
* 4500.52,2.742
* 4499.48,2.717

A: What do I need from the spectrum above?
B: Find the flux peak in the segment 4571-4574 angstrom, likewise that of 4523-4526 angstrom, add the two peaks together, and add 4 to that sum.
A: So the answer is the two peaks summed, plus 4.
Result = 9.77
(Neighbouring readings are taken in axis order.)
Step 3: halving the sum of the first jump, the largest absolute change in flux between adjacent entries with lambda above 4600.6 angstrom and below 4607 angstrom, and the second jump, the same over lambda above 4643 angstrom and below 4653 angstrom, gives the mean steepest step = 0.041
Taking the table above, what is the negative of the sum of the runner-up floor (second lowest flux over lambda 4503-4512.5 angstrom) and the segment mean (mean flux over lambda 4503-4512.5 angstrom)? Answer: -5.8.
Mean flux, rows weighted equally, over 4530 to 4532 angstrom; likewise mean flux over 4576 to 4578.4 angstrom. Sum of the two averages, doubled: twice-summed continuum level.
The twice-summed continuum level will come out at 10.4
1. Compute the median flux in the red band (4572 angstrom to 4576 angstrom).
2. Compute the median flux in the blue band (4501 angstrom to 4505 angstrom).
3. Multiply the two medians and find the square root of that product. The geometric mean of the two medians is 2.86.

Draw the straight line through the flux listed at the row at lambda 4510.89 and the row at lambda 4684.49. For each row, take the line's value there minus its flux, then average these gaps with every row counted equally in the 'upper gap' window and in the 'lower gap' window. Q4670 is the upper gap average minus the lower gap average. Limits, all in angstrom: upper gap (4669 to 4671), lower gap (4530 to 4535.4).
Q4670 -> -0.34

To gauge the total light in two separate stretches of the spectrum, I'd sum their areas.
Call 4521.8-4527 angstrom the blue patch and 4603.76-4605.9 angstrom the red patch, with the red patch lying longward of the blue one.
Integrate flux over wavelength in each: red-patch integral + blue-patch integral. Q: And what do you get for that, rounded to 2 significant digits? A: 21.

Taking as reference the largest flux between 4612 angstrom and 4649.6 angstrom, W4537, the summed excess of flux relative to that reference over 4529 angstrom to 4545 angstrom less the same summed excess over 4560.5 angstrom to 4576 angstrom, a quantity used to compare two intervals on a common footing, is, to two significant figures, -5.6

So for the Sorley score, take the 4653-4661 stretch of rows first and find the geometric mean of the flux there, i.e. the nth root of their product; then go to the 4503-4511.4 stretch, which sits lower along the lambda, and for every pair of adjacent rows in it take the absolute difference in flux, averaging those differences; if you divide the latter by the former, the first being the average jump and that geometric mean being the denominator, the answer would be 0.011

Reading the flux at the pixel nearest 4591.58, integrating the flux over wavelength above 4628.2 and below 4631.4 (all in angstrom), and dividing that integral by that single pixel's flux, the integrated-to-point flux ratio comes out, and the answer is 3.62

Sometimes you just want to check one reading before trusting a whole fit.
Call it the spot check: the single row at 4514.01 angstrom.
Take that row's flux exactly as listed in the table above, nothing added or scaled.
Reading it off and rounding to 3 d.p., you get 2.855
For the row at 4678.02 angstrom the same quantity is 2.774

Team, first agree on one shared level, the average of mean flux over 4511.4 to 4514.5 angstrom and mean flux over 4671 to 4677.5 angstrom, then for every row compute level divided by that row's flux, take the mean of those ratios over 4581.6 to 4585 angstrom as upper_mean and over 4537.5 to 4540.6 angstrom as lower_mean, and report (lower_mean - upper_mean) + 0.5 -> 0.58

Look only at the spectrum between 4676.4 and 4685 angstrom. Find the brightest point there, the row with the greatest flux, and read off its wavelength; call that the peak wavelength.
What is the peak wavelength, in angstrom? 4676.95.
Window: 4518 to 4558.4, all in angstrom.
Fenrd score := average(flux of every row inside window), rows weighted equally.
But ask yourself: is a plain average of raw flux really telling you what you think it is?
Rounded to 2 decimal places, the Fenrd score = 2.62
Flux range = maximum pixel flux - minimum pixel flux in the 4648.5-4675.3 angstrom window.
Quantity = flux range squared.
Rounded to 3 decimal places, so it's 0.080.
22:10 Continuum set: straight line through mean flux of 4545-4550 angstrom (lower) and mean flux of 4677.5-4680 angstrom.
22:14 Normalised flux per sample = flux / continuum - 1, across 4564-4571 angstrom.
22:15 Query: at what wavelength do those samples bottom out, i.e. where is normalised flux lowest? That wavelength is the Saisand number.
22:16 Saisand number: 4568.38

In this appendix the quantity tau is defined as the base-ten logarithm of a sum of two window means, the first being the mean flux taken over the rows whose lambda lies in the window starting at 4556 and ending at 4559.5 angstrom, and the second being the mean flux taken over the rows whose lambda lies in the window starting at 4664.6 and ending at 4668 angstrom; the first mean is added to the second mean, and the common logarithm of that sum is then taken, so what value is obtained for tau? 0.726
